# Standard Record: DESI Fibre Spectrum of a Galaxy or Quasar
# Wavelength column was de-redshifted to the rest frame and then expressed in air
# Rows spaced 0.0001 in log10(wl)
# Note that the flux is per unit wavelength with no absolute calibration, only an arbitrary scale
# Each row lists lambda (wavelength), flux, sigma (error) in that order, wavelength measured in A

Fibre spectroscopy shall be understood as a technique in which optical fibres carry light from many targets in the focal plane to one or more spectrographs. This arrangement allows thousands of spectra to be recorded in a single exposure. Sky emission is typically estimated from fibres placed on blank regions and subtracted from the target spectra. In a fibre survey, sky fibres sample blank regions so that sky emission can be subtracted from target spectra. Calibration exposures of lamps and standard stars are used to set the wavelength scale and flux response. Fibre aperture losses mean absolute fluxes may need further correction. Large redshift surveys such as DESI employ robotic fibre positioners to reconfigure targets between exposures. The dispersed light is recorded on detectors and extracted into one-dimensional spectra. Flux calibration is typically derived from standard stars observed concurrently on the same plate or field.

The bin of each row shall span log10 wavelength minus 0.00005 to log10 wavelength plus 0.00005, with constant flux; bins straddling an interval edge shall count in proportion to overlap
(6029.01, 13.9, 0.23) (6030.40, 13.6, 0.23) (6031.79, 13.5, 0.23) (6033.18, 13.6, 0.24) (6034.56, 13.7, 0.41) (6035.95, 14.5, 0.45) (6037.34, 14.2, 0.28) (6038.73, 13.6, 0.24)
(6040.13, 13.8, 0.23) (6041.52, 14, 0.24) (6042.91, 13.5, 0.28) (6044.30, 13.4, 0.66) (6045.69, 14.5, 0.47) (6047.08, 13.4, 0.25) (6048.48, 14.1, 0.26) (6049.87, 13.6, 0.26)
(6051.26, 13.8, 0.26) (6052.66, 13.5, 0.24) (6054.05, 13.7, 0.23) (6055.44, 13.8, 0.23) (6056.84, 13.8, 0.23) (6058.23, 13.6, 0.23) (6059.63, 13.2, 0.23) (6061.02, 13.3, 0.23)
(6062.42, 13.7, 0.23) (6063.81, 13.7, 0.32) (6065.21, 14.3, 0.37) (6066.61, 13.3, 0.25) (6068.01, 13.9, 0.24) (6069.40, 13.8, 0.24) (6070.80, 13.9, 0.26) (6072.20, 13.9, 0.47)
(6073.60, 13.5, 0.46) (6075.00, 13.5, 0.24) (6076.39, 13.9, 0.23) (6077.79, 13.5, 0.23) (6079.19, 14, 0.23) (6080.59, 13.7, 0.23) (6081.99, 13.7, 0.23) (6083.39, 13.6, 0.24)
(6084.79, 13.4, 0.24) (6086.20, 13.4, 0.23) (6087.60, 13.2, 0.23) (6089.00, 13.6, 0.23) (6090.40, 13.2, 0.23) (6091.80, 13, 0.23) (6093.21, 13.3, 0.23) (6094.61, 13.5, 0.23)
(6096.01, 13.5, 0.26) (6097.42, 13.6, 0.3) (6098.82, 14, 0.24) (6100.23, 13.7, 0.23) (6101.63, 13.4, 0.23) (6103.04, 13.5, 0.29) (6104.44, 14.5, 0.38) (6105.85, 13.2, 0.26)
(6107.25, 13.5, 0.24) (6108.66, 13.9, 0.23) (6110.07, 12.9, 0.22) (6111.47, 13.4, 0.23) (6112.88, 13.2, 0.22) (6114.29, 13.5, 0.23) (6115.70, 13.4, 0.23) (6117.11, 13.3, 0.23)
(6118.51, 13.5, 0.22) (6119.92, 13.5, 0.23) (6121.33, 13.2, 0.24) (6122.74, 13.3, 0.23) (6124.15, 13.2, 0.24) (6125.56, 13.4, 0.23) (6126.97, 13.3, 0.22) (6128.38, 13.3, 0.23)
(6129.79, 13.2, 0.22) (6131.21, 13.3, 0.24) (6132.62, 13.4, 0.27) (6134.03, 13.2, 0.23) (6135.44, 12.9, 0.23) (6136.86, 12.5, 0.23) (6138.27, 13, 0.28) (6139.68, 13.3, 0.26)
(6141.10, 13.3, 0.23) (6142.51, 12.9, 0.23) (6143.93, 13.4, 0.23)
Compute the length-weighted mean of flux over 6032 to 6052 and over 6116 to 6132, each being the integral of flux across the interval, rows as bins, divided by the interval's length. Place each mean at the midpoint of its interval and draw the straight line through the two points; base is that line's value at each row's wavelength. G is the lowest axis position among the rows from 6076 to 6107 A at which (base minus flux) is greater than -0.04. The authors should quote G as 6077.79 A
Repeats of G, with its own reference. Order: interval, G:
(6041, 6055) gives 6042.91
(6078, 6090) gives 6083.39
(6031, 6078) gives 6031.79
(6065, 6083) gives 6066.61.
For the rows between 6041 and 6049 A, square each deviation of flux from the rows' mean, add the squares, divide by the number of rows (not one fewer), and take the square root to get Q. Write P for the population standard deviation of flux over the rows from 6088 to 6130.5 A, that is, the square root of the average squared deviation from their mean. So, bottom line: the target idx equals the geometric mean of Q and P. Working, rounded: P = 0.30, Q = 0.41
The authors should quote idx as 0.35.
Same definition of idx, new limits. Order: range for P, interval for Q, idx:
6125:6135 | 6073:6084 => 0.12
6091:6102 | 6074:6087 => 0.23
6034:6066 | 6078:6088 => 0.29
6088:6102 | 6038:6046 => 0.31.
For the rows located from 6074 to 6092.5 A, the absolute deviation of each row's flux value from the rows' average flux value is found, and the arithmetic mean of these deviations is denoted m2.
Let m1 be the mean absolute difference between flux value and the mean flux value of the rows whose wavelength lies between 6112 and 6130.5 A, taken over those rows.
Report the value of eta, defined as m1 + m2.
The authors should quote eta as 0.32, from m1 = 0.10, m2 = 0.22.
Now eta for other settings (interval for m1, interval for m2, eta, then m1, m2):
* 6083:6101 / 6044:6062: 0.45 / 0.20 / 0.26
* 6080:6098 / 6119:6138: 0.33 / 0.17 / 0.16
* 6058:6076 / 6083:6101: 0.44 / 0.24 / 0.20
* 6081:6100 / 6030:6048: 0.51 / 0.20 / 0.31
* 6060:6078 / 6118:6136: 0.33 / 0.22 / 0.11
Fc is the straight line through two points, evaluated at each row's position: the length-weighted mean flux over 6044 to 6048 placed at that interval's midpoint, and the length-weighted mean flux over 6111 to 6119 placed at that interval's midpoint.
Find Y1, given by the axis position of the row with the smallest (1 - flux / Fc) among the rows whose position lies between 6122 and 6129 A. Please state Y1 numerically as 6125.56 A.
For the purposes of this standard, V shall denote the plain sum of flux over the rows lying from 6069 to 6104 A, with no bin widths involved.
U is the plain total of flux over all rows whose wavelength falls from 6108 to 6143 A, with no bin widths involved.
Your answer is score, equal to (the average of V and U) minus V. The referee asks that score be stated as -4.0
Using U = 331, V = 339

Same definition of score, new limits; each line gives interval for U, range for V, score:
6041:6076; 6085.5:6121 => 3.0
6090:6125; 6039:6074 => -3.4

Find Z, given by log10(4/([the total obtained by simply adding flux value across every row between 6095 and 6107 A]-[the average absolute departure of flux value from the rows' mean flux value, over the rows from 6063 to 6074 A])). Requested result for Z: -1.44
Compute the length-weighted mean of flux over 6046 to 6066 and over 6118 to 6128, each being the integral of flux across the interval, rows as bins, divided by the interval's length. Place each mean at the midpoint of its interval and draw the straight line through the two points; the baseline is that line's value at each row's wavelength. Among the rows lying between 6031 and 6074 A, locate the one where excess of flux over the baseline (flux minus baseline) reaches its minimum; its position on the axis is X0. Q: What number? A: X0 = 6059.63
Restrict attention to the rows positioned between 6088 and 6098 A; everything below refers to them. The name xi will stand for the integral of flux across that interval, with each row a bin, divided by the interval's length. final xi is 13.38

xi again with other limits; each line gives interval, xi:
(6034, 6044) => 13.88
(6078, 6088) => 13.57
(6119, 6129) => 13.32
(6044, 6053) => 13.78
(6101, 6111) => 13.56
